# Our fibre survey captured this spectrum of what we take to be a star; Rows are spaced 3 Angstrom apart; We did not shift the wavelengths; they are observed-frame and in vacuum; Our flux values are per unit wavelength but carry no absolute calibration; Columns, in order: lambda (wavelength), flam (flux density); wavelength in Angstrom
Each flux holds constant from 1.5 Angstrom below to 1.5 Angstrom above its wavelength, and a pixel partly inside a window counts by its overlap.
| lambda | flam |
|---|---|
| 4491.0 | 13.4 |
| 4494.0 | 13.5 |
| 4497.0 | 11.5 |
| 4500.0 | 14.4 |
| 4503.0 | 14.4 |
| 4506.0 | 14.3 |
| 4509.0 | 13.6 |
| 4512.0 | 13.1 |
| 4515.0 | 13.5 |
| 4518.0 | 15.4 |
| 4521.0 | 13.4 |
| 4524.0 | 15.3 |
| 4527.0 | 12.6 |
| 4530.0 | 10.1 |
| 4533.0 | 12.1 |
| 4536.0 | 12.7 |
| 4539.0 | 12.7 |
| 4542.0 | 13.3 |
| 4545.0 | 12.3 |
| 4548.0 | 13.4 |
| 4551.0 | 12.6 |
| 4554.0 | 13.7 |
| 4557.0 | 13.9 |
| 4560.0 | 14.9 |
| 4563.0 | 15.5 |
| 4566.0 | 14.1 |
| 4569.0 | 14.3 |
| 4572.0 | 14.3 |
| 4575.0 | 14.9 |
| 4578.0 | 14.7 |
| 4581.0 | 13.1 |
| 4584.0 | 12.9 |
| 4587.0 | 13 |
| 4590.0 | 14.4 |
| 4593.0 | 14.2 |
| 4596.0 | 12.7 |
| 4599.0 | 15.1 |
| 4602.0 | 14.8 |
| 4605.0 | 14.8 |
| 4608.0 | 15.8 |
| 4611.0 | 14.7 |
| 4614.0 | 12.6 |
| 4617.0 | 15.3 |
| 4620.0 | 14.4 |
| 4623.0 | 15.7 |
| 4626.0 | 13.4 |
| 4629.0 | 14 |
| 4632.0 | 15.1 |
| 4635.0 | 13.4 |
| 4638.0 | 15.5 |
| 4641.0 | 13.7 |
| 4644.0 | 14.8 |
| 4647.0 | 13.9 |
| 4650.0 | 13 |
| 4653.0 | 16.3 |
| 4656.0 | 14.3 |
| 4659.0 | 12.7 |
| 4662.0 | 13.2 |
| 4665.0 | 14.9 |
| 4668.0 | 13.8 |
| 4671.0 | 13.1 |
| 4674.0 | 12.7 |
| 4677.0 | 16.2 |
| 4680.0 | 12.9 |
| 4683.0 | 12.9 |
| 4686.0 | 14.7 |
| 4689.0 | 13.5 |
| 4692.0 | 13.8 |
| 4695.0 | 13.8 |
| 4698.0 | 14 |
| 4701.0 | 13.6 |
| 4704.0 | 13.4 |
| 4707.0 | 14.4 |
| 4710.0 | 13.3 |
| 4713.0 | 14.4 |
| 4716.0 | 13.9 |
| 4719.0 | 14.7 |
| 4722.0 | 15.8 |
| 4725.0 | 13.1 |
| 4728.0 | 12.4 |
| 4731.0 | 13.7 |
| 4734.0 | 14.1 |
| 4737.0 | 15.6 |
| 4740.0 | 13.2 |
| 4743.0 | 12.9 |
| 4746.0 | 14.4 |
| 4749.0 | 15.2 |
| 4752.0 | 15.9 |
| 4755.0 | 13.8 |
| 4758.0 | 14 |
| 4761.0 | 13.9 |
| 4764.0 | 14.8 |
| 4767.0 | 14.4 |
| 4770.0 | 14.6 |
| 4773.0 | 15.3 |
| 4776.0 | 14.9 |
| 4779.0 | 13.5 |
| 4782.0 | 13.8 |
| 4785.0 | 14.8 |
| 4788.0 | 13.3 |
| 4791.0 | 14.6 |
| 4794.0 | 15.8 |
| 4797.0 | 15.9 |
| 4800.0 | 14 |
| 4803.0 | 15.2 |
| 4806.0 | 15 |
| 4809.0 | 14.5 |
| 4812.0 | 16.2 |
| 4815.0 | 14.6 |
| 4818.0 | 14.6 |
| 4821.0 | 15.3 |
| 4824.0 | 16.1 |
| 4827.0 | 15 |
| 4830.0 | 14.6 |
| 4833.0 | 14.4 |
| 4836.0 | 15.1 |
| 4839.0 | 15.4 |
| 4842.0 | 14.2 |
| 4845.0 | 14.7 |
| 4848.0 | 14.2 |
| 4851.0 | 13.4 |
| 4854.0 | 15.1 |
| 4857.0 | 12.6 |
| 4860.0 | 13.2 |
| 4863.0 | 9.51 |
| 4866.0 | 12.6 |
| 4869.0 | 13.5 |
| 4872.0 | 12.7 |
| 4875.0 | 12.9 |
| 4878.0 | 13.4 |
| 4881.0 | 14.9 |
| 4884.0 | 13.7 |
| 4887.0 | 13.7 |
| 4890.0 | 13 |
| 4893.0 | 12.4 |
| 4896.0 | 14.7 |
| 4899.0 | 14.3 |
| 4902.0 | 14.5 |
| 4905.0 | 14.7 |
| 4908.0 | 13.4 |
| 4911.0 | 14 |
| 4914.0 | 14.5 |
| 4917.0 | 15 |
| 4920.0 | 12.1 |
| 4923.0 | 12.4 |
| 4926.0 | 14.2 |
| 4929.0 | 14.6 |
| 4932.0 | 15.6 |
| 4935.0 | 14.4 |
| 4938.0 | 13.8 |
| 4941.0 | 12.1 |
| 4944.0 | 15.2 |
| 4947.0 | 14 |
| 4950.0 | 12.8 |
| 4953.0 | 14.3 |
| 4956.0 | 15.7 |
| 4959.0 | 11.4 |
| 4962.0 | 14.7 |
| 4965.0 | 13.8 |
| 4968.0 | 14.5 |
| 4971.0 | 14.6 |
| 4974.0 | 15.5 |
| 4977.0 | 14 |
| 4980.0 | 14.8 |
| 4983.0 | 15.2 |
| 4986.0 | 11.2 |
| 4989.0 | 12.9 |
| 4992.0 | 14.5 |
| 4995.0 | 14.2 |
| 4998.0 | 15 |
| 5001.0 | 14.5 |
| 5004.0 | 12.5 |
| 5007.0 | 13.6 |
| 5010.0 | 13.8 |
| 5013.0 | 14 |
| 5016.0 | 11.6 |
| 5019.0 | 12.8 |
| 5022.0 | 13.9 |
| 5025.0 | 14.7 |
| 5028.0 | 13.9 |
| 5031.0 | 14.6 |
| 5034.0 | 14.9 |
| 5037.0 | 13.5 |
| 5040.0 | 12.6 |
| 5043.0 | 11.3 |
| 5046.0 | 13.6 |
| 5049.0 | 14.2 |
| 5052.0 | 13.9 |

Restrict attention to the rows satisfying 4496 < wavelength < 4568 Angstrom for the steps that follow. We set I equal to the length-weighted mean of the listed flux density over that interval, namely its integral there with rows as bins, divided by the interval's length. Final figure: 13.5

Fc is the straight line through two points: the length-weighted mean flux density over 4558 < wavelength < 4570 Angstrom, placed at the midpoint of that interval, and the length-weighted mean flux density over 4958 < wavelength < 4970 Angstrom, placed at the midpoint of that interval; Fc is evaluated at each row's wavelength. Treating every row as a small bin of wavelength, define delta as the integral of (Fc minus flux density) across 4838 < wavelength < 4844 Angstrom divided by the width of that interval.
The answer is -0.7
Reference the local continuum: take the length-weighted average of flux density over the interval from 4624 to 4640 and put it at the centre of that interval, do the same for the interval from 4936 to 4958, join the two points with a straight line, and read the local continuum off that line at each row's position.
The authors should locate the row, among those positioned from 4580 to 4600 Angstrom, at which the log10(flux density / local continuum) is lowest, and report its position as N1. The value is 4596.0 Angstrom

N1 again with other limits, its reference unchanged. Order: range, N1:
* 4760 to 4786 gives 4779.0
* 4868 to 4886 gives 4872.0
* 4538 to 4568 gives 4545.0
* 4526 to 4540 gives 4530.0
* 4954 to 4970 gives 4959.0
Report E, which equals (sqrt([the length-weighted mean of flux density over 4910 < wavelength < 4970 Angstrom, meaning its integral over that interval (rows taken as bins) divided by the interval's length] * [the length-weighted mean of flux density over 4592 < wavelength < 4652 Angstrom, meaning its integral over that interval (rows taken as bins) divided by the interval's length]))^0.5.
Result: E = 3.76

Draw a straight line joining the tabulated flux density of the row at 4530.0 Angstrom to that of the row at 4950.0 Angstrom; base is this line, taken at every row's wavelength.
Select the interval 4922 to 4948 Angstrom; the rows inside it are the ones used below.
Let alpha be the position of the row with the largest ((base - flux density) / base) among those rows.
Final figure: 4941.0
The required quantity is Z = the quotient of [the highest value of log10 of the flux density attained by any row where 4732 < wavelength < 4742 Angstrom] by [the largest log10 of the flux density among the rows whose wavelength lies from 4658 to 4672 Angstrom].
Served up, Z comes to 1.02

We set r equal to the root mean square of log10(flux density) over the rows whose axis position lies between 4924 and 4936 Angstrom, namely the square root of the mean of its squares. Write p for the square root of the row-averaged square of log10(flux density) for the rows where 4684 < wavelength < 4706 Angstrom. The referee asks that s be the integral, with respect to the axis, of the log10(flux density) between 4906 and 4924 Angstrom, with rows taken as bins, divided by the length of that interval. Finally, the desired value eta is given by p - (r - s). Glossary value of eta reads 1.11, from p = 1.14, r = 1.17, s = 1.13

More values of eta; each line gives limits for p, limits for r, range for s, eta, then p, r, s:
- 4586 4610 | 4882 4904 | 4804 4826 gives 1.20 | 1.16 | 1.14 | 1.18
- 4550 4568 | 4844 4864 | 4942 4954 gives 1.17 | 1.15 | 1.12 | 1.14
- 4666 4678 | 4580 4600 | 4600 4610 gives 1.19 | 1.14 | 1.13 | 1.18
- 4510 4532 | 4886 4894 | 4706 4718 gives 1.15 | 1.12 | 1.11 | 1.15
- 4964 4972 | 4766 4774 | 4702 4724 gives 1.14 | 1.16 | 1.17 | 1.15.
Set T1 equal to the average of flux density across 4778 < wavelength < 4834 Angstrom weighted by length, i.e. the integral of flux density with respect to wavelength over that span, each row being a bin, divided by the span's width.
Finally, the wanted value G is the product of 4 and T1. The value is 59.3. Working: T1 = 14.8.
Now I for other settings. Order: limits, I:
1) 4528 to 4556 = 12.6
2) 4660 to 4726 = 13.9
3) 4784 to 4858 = 14.8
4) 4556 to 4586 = 14.2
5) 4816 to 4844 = 15.0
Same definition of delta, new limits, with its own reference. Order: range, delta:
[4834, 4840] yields -1.1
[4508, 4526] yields 0.8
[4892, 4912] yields -0.2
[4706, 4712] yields 0.5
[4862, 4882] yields 1.1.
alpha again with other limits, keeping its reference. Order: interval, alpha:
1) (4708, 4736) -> 4728.0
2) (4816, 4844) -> 4842.0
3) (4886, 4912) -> 4893.0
